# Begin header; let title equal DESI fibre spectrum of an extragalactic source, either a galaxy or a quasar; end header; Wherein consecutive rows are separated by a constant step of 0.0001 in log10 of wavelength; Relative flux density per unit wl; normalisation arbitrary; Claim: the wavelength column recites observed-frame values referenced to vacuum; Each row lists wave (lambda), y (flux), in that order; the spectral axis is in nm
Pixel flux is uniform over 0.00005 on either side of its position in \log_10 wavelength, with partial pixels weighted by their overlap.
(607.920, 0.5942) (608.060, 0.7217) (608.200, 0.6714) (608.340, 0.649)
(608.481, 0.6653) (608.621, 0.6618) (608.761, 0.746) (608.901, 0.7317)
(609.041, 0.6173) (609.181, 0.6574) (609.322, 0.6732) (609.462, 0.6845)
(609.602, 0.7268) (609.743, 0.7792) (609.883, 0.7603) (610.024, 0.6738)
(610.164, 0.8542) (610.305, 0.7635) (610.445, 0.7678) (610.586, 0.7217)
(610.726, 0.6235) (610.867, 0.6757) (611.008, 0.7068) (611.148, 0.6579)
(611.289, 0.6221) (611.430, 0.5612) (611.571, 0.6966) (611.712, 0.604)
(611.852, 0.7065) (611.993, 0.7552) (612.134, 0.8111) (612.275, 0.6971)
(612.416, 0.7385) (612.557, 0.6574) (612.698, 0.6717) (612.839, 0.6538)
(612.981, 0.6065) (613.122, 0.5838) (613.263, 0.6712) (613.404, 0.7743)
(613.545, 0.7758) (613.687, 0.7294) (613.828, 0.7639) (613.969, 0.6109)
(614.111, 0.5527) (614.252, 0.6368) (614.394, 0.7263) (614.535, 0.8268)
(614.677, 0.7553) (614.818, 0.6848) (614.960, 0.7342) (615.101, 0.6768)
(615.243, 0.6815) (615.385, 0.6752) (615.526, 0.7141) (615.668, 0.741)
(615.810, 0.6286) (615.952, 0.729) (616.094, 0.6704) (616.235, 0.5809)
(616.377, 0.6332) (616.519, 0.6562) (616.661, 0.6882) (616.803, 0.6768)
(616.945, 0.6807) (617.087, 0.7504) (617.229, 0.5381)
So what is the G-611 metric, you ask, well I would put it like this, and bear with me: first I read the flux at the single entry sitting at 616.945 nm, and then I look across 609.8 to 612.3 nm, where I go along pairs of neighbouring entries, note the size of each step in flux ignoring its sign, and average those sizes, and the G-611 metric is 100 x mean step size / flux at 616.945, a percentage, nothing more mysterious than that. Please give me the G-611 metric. 11.1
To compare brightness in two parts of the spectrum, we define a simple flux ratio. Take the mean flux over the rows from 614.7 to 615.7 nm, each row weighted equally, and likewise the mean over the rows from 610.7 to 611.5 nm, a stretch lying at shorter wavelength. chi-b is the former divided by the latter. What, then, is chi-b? 1.09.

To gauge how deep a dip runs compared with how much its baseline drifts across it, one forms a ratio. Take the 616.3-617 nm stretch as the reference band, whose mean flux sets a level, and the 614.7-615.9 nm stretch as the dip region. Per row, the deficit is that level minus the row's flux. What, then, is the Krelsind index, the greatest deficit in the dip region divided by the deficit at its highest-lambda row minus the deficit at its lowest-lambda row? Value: 0.7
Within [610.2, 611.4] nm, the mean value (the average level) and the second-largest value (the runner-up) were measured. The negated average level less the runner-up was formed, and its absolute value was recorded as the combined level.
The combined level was 1.456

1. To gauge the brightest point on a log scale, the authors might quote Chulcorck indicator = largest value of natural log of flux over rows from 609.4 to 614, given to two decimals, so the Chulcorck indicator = -0.16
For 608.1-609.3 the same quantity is -0.29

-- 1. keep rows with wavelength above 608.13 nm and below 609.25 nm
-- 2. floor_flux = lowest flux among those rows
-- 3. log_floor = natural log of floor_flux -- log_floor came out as -0.48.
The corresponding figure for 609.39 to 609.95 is -0.38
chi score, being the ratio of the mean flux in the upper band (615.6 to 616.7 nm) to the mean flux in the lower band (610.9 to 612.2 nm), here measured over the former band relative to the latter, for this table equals 0.98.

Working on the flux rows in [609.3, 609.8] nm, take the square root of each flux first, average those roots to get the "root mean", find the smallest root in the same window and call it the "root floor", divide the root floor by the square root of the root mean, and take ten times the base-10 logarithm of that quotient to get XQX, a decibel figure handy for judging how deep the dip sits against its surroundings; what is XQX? -0.50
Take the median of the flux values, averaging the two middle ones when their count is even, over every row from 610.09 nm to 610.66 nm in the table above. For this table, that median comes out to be 0.766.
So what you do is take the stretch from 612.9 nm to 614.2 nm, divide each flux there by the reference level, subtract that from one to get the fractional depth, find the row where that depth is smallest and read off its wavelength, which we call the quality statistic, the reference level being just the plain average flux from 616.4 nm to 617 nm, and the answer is 613.545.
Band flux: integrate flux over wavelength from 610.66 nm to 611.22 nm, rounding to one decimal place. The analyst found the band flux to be 0.4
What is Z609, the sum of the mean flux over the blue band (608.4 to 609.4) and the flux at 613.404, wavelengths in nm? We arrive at 1.45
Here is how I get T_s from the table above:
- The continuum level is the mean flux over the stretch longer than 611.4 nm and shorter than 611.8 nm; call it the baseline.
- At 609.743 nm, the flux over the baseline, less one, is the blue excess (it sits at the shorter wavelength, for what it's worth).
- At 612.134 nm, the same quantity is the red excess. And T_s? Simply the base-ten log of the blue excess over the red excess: -0.1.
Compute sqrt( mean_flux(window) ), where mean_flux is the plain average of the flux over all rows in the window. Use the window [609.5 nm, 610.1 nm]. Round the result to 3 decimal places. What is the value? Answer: 0.857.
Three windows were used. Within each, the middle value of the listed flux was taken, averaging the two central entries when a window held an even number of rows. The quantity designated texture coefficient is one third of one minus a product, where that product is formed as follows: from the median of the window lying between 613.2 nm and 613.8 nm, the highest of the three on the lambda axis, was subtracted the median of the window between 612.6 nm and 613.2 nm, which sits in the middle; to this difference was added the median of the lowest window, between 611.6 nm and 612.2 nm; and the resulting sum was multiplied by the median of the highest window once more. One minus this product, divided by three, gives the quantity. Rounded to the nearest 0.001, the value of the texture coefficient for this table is 0.120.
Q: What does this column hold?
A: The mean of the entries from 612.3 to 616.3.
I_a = 0.688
